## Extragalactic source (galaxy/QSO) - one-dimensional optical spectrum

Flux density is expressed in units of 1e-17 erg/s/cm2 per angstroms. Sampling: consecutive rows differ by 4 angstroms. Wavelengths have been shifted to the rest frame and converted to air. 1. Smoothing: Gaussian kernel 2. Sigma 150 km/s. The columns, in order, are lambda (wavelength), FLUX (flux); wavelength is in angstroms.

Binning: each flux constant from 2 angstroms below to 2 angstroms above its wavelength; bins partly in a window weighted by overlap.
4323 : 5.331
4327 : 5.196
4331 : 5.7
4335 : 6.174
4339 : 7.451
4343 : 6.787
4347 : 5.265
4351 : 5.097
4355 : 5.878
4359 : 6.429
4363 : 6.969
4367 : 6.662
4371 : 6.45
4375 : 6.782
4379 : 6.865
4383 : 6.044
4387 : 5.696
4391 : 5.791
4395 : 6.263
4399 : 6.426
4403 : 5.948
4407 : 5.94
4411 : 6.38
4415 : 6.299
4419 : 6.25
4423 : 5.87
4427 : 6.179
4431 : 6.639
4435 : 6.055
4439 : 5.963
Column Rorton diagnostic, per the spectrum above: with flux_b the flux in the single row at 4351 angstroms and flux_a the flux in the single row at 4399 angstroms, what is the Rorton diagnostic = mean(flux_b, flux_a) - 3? 2.76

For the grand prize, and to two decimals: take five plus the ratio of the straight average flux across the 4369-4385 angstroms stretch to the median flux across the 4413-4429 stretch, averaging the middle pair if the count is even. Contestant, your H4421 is 6.05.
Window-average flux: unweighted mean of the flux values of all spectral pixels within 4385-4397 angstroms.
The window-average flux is 5.9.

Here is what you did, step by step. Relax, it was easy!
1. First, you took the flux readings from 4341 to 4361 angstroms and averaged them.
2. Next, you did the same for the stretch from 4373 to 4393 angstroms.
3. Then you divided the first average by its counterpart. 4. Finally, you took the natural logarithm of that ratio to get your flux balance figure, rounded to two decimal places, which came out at -0.06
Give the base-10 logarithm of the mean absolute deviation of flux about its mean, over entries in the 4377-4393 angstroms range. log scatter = -0.4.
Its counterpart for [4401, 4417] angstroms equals -0.7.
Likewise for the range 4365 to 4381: -0.9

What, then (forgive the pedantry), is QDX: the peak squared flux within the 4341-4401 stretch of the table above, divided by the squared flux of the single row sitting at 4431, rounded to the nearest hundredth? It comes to 1.10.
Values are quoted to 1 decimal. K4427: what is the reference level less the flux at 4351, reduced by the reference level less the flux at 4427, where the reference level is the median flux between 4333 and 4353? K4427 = 1.1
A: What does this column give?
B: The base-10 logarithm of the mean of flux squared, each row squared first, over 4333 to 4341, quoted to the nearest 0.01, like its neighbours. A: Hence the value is 1.67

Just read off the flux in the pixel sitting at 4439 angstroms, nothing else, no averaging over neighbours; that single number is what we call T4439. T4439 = 5.963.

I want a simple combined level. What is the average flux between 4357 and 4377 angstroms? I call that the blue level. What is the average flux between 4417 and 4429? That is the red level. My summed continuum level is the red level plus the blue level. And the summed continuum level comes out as 12.76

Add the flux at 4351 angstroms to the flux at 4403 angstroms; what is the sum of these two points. 11.0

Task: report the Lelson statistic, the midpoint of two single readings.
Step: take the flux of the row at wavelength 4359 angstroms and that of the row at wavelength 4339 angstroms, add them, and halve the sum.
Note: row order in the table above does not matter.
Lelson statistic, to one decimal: 6.9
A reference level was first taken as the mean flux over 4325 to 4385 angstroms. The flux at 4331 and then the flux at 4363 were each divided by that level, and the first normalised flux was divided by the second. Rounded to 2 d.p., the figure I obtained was 0.82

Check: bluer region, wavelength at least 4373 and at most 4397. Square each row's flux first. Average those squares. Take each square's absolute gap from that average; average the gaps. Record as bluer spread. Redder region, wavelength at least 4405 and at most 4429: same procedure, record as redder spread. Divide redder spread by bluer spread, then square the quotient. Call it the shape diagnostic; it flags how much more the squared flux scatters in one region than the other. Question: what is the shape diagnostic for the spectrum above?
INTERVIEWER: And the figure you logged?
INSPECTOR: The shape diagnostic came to 0.16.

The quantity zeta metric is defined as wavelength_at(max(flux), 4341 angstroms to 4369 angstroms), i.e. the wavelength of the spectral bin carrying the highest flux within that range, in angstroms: 4363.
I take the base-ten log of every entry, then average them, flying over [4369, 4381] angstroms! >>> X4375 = 0.826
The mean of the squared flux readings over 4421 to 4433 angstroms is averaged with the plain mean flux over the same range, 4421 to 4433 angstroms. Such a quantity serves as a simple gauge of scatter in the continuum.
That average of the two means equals 22.6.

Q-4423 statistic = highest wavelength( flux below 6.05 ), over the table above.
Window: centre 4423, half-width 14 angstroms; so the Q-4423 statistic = 4423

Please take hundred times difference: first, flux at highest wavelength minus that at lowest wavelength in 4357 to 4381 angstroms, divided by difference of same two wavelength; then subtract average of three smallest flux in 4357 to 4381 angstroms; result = -649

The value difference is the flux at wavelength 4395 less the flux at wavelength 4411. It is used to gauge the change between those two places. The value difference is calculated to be -0.1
